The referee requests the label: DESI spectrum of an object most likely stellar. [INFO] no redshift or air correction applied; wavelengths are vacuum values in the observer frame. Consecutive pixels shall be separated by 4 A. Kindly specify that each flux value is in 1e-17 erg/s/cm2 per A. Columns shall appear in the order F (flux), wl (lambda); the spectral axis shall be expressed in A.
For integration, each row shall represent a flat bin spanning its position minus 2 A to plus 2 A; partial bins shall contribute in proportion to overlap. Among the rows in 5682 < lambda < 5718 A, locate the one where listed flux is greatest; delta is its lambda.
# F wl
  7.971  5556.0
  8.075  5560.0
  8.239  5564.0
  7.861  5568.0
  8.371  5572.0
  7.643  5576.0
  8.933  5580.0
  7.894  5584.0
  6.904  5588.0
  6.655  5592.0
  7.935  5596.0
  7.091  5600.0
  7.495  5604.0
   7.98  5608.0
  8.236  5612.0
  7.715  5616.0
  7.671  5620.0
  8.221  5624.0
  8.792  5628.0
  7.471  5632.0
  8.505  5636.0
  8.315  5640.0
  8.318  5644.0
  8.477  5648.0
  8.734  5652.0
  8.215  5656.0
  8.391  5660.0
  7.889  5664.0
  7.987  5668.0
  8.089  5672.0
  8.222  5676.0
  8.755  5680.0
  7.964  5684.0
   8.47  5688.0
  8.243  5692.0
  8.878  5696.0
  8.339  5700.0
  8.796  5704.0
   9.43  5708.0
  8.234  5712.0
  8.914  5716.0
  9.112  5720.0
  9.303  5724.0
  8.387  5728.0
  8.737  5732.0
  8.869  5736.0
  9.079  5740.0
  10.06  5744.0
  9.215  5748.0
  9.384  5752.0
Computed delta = 5708.0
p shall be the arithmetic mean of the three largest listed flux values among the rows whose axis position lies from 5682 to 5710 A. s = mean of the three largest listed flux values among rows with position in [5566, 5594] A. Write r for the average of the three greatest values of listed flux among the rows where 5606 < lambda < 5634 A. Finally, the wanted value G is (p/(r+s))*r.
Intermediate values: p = 9.03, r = 8.42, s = 8.4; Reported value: 4.52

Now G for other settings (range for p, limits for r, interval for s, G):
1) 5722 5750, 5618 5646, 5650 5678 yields 4.79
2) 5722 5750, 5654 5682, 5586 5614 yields 4.88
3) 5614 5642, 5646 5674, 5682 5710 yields 4.15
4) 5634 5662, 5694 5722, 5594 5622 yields 4.56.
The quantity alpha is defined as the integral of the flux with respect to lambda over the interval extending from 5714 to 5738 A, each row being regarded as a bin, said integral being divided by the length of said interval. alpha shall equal 8.89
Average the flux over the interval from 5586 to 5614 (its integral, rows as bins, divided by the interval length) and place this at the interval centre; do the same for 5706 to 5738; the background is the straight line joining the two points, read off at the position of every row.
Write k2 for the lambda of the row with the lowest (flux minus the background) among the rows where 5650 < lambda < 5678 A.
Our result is 5664.0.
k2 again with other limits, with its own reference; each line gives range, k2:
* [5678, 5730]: 5728.0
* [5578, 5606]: 5592.0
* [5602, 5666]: 5632.0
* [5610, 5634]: 5632.0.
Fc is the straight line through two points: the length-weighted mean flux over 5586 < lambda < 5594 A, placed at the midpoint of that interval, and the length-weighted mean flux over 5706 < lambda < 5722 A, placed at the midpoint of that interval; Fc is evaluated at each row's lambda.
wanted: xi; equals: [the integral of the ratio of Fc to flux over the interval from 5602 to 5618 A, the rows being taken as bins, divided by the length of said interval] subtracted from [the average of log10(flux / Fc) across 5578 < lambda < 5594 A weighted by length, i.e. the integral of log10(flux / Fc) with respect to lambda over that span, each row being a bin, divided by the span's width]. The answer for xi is -0.86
